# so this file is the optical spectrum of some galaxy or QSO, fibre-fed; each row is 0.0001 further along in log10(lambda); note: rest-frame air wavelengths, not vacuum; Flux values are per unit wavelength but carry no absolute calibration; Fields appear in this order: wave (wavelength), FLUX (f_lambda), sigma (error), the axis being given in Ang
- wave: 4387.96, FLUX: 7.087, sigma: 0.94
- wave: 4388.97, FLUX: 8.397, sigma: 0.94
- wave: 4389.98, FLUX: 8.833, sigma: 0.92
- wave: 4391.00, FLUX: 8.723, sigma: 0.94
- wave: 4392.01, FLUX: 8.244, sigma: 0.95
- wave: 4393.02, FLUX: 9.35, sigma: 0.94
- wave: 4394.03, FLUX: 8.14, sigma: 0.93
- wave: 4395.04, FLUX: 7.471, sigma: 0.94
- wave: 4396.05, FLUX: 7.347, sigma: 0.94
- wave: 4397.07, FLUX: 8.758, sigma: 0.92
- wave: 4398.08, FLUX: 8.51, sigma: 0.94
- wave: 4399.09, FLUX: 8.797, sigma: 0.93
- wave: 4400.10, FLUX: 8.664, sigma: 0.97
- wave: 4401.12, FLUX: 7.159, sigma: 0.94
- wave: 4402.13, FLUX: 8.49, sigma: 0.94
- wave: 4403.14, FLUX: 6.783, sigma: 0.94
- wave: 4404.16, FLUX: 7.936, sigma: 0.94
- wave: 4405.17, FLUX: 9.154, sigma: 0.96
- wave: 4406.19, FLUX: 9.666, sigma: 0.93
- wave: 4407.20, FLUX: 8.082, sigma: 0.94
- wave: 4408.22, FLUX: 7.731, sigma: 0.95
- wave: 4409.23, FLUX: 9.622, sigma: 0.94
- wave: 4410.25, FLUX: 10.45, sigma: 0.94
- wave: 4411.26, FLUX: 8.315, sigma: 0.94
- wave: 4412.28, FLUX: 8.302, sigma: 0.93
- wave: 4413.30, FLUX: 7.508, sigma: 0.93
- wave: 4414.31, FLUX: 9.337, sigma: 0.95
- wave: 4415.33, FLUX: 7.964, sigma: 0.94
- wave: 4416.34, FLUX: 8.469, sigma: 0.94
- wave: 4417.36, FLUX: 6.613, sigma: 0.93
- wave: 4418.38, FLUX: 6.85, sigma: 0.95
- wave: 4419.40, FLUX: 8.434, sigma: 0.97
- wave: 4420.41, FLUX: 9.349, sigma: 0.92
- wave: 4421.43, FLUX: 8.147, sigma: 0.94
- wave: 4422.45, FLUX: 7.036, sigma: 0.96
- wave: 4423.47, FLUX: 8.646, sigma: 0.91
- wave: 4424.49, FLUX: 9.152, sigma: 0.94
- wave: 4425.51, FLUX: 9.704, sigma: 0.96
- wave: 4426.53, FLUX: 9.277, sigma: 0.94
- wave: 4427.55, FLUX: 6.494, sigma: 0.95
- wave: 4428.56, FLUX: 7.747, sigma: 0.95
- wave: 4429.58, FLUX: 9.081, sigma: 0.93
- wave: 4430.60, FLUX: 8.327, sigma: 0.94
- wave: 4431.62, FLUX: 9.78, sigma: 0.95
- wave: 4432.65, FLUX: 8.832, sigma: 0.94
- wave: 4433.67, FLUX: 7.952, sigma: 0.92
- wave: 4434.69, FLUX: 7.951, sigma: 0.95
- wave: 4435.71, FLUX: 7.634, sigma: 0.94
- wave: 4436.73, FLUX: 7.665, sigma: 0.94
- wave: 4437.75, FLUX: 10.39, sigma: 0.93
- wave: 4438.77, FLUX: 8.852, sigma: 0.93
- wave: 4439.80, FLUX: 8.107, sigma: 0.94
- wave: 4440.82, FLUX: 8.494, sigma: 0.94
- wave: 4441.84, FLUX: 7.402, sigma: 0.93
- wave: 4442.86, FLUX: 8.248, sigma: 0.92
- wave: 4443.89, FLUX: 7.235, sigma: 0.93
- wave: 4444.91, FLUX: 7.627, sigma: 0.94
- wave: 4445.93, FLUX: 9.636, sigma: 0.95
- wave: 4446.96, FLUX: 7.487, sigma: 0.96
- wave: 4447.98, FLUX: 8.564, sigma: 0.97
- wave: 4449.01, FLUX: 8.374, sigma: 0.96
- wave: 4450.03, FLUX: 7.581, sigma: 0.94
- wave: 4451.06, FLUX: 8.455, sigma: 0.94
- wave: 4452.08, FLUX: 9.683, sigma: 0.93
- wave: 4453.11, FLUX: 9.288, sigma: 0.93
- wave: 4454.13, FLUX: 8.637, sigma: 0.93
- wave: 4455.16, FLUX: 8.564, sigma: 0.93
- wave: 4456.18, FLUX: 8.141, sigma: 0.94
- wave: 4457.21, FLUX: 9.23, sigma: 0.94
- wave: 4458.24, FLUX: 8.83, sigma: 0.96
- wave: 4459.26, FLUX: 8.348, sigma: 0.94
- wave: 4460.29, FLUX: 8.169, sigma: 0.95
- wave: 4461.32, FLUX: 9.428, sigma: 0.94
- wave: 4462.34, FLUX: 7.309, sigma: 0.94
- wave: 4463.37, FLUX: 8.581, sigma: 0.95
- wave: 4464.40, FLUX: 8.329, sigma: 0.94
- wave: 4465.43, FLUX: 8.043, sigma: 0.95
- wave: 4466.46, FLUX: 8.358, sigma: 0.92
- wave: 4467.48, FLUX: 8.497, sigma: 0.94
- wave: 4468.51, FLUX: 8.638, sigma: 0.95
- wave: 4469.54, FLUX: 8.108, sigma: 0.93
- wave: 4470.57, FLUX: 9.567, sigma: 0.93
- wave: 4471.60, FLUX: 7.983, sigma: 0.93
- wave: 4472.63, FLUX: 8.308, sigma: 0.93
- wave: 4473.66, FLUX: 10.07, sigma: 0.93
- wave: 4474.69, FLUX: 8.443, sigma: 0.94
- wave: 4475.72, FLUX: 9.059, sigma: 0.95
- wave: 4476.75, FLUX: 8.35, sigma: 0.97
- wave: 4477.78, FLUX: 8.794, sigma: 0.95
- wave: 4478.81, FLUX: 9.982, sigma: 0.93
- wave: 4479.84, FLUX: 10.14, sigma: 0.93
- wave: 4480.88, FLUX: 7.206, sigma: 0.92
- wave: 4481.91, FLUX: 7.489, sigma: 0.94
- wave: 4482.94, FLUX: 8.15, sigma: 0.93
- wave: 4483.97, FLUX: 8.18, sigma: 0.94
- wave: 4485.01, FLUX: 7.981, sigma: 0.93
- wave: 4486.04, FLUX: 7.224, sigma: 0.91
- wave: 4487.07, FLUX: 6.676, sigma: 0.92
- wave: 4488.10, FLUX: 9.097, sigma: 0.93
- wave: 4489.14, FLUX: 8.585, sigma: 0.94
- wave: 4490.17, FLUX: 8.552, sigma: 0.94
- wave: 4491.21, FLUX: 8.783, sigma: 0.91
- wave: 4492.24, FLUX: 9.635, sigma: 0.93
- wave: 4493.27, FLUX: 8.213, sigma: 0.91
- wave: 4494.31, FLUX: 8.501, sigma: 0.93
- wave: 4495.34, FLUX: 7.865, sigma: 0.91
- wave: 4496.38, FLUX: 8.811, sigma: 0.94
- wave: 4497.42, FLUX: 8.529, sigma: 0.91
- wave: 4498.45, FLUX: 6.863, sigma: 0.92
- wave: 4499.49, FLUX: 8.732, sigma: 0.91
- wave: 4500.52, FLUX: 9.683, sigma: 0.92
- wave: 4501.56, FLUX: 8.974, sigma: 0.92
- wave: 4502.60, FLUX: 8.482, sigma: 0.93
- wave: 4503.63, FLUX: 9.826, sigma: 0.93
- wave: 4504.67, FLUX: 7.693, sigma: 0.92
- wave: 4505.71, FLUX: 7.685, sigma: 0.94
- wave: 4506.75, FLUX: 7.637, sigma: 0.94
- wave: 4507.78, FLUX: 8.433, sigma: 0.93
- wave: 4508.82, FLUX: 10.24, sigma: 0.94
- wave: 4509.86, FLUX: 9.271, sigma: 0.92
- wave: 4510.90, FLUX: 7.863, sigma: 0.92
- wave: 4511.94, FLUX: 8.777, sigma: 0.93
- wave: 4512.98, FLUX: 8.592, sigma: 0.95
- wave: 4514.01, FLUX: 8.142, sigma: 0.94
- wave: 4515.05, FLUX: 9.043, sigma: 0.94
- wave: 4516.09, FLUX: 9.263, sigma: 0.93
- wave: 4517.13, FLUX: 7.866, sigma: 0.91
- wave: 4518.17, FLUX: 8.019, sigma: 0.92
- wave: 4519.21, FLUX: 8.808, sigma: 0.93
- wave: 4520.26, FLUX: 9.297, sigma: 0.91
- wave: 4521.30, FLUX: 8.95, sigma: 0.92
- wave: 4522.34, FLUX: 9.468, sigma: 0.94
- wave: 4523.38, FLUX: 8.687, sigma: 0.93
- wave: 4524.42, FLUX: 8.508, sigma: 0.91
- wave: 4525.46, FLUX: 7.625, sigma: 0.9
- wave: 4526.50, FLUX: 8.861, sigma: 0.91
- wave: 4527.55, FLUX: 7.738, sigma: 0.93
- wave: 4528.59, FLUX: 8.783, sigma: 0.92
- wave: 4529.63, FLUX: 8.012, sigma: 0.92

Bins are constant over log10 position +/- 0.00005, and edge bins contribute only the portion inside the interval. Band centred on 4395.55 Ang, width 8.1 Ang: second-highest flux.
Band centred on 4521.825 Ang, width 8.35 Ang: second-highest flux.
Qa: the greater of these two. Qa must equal 9.3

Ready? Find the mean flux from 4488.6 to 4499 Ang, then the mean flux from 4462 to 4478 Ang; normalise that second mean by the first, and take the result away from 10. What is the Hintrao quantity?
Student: 8.99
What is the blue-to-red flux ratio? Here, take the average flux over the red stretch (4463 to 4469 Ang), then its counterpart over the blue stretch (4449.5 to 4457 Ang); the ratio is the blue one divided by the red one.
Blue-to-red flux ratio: 1.03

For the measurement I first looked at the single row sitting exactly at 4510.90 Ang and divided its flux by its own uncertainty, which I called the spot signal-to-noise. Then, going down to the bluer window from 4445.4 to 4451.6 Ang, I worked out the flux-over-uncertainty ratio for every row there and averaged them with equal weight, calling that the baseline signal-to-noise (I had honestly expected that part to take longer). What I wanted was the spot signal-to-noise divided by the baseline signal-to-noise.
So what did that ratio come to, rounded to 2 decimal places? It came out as 0.98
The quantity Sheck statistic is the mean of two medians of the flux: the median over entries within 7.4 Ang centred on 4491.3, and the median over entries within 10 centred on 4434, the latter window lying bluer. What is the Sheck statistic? 8.58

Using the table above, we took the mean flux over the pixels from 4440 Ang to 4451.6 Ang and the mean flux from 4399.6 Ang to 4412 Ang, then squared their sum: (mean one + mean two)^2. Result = 276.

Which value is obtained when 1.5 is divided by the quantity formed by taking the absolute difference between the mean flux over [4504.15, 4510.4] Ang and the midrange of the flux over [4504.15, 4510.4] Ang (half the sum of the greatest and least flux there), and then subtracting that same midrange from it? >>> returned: -0.177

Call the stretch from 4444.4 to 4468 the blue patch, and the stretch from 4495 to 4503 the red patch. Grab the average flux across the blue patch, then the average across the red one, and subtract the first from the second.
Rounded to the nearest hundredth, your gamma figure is 0.01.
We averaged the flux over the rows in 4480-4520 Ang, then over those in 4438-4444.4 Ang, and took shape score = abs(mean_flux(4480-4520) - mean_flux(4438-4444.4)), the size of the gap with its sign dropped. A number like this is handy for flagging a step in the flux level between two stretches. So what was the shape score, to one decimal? 0.3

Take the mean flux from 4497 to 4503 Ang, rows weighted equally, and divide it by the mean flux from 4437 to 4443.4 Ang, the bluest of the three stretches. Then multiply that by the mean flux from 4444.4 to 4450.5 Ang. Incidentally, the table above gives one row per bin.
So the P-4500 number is 8.2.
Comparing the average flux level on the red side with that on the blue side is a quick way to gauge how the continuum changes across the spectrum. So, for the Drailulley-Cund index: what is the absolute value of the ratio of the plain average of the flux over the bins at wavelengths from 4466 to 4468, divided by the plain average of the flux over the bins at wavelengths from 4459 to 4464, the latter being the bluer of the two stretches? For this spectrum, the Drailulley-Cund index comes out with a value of 1.01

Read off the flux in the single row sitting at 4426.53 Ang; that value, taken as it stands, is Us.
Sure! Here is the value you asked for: 9.277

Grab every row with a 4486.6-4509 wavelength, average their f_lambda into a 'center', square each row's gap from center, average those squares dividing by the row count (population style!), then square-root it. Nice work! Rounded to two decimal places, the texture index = 0.87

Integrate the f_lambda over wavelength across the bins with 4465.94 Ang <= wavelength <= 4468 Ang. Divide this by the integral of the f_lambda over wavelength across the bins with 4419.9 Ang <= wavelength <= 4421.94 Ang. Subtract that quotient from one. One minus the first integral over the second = 0.03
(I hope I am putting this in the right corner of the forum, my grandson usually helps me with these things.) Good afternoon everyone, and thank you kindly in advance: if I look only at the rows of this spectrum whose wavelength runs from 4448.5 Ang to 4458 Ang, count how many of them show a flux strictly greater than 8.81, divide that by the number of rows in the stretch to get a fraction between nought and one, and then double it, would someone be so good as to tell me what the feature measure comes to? 0.67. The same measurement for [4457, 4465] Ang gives 0.75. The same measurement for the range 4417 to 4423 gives 0.33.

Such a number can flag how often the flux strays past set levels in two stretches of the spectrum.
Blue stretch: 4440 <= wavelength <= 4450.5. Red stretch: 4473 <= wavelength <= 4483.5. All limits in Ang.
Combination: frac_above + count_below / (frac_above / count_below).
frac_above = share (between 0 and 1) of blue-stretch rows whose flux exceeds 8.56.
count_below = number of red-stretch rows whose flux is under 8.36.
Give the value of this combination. 80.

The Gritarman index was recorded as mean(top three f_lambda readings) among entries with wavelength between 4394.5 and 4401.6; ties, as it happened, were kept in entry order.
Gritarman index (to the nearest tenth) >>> 8.7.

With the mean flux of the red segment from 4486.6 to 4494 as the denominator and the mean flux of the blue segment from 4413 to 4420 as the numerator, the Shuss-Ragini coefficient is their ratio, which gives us 0.93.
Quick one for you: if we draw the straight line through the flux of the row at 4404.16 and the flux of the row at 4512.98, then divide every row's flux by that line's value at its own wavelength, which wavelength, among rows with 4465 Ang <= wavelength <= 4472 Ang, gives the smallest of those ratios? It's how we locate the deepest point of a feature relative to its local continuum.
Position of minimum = 4471.60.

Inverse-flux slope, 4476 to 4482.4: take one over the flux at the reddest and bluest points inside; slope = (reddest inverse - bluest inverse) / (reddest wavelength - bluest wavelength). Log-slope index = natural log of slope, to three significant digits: -5.93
